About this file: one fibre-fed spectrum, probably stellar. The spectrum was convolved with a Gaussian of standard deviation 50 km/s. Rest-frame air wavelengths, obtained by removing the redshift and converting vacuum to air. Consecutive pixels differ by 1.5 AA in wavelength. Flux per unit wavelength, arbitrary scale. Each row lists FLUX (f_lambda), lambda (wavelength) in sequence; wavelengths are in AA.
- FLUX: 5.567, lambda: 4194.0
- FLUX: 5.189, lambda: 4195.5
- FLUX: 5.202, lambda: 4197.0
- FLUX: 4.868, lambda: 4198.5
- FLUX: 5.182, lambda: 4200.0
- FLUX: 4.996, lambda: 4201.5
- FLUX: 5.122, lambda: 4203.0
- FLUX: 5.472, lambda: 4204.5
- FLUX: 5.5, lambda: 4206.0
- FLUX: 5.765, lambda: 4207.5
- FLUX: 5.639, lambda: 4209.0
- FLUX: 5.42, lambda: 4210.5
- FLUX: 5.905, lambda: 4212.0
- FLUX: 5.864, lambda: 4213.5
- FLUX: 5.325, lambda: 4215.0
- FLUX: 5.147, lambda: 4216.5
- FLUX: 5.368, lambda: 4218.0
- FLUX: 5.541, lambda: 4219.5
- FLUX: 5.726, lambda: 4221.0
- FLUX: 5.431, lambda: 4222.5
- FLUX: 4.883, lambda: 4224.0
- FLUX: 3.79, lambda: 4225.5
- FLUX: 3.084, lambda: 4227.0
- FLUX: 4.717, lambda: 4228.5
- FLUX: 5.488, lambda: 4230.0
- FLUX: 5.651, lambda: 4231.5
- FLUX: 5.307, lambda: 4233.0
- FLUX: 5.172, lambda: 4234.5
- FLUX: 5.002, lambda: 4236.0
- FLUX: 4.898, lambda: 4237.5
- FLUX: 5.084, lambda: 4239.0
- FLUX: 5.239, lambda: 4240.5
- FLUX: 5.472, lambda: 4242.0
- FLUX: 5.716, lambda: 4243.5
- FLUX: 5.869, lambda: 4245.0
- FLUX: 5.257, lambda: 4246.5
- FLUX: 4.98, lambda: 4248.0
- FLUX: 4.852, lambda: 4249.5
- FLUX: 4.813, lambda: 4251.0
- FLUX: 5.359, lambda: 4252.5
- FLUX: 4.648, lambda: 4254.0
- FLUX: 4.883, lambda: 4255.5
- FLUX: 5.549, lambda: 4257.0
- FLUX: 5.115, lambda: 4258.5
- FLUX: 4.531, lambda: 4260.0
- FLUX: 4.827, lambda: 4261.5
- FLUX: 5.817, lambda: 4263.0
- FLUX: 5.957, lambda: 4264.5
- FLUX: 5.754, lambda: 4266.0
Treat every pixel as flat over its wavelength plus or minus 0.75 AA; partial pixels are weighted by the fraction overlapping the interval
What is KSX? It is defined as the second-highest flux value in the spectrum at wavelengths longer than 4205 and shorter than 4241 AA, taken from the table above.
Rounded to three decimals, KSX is 5.864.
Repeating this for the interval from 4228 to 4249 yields 5.716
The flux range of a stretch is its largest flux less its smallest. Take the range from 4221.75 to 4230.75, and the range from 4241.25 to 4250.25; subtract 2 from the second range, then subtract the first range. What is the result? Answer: -3.4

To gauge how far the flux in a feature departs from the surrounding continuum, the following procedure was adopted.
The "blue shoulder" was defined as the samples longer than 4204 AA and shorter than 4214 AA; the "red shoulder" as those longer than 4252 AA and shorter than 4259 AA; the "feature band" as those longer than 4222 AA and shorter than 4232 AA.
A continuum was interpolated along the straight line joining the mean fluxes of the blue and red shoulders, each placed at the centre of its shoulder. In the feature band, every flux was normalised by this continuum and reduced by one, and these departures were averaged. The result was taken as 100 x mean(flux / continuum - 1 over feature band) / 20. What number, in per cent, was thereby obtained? -0.7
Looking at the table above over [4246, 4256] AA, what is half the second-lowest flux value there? 2.41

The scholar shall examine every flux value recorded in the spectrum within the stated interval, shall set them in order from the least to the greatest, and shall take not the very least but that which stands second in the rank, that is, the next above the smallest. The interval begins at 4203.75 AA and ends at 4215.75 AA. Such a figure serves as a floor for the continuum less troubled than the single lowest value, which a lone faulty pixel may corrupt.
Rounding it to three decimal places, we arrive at 5.420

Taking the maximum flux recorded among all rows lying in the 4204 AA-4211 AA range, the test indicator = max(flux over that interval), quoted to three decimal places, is 5.765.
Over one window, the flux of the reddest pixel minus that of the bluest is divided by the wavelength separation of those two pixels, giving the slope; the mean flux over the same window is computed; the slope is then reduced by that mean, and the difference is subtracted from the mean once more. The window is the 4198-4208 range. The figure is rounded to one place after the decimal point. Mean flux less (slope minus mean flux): 10.4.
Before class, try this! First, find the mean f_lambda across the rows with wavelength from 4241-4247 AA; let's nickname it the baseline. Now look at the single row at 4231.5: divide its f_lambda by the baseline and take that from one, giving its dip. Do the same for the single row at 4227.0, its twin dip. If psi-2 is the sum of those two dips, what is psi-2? 0.43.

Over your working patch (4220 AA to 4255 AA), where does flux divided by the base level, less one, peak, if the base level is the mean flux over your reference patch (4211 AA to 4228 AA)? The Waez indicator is 4245.0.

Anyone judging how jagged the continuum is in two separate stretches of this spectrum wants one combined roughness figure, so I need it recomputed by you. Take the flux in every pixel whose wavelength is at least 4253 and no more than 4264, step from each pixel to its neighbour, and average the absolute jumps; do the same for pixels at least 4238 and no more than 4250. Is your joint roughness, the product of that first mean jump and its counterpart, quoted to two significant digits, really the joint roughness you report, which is 0.14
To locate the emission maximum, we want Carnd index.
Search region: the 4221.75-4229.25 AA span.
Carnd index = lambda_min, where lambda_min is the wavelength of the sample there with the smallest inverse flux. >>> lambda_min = 4222.5 AA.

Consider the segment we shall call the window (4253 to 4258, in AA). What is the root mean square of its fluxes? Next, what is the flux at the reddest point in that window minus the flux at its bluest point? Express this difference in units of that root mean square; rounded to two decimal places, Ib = 0.18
